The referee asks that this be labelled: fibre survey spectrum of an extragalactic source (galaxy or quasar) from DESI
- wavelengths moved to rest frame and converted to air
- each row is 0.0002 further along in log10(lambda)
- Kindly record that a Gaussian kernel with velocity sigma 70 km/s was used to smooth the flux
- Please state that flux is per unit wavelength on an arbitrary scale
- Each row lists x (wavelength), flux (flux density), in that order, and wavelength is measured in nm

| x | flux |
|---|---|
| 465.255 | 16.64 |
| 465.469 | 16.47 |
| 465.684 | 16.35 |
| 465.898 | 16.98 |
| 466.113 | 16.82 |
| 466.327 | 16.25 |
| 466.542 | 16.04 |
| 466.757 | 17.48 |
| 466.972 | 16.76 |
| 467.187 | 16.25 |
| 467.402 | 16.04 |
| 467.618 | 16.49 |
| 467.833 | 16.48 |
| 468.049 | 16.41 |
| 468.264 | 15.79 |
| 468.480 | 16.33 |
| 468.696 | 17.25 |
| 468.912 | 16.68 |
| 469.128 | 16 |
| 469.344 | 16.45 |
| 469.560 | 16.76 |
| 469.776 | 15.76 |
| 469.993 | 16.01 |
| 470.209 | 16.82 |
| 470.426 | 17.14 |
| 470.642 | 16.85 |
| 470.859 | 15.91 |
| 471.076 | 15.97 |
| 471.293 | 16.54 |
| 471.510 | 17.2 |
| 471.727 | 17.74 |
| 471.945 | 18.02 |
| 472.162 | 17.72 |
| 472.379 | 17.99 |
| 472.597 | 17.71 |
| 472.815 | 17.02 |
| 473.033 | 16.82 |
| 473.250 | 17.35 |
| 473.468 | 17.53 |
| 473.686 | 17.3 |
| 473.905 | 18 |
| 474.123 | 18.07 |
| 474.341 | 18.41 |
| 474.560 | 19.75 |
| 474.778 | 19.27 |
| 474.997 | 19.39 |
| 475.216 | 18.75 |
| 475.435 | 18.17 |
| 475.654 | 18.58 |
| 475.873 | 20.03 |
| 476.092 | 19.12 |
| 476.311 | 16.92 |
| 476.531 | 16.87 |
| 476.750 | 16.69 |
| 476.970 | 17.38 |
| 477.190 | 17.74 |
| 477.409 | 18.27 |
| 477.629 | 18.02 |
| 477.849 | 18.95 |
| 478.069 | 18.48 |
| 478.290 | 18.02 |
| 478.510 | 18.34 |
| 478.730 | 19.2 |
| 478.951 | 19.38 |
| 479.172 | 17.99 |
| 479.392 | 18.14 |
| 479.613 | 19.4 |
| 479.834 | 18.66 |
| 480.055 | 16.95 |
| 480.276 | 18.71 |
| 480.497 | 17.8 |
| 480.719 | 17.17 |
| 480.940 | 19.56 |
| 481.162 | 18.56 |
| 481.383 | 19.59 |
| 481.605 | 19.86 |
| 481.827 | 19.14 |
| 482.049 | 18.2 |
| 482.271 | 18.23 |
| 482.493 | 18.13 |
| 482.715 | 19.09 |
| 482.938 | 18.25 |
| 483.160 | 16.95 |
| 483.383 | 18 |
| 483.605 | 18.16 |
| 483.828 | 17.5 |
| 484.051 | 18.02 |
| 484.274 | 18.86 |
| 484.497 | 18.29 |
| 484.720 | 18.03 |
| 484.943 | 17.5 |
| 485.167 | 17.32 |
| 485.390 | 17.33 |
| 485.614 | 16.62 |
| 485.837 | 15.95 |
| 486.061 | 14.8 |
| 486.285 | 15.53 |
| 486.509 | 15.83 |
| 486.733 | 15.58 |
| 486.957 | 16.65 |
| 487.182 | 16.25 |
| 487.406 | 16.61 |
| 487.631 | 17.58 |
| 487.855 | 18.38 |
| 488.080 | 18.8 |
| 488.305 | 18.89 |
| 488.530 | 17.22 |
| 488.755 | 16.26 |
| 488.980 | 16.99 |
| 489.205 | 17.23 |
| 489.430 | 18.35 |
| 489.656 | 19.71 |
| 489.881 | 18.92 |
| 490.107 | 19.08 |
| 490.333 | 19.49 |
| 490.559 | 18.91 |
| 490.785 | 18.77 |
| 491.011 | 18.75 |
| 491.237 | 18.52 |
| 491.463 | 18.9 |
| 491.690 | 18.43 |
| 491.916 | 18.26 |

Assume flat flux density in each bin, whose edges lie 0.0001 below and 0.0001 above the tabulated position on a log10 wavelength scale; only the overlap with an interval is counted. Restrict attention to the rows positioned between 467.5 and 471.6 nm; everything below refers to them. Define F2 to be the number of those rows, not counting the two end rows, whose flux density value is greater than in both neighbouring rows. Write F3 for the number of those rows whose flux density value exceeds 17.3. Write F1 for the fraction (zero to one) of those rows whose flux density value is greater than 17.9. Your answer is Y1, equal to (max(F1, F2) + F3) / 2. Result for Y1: 1.5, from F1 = 0.00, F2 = 3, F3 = 0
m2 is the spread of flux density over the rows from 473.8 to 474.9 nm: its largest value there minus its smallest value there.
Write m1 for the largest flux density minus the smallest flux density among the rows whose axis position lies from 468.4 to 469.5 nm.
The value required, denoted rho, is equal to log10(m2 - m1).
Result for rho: -0.3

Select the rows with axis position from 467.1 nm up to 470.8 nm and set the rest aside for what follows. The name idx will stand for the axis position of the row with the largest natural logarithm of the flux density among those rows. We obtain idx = 468.696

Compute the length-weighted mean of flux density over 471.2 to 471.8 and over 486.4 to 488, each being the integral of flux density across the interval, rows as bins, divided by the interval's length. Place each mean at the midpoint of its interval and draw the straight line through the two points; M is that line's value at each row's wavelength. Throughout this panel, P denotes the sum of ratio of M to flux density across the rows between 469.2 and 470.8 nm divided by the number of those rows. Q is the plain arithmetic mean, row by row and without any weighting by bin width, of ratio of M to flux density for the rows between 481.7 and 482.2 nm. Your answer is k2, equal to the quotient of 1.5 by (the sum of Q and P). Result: 0.771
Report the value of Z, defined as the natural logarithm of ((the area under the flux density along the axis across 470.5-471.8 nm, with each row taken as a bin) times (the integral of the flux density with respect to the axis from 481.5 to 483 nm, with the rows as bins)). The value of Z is 6.4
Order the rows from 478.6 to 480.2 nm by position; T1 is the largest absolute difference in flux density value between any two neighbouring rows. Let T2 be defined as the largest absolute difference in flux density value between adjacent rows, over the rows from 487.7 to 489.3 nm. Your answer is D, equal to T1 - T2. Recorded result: 0.0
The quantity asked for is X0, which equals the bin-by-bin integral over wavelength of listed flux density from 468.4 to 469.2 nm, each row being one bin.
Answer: 13.3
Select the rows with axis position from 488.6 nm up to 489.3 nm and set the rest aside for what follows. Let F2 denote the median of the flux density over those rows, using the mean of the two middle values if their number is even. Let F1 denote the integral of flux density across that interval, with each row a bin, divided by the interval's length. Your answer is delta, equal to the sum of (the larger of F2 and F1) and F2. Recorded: 34.0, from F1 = 16.9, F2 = 17.0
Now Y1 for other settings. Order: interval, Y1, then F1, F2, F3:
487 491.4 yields 8.0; 0.63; 3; 13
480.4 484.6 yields 11.5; 0.79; 6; 17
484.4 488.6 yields 6.5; 0.26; 4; 9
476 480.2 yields 9.5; 0.68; 4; 15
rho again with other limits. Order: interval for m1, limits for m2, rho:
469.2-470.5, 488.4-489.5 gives -0.1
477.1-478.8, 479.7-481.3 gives 0.1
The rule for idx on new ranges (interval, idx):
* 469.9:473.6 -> 471.945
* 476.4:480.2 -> 479.613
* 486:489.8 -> 489.656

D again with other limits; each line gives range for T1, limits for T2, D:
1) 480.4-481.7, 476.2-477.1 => 1.7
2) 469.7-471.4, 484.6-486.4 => -0.2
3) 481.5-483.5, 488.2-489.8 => -0.4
